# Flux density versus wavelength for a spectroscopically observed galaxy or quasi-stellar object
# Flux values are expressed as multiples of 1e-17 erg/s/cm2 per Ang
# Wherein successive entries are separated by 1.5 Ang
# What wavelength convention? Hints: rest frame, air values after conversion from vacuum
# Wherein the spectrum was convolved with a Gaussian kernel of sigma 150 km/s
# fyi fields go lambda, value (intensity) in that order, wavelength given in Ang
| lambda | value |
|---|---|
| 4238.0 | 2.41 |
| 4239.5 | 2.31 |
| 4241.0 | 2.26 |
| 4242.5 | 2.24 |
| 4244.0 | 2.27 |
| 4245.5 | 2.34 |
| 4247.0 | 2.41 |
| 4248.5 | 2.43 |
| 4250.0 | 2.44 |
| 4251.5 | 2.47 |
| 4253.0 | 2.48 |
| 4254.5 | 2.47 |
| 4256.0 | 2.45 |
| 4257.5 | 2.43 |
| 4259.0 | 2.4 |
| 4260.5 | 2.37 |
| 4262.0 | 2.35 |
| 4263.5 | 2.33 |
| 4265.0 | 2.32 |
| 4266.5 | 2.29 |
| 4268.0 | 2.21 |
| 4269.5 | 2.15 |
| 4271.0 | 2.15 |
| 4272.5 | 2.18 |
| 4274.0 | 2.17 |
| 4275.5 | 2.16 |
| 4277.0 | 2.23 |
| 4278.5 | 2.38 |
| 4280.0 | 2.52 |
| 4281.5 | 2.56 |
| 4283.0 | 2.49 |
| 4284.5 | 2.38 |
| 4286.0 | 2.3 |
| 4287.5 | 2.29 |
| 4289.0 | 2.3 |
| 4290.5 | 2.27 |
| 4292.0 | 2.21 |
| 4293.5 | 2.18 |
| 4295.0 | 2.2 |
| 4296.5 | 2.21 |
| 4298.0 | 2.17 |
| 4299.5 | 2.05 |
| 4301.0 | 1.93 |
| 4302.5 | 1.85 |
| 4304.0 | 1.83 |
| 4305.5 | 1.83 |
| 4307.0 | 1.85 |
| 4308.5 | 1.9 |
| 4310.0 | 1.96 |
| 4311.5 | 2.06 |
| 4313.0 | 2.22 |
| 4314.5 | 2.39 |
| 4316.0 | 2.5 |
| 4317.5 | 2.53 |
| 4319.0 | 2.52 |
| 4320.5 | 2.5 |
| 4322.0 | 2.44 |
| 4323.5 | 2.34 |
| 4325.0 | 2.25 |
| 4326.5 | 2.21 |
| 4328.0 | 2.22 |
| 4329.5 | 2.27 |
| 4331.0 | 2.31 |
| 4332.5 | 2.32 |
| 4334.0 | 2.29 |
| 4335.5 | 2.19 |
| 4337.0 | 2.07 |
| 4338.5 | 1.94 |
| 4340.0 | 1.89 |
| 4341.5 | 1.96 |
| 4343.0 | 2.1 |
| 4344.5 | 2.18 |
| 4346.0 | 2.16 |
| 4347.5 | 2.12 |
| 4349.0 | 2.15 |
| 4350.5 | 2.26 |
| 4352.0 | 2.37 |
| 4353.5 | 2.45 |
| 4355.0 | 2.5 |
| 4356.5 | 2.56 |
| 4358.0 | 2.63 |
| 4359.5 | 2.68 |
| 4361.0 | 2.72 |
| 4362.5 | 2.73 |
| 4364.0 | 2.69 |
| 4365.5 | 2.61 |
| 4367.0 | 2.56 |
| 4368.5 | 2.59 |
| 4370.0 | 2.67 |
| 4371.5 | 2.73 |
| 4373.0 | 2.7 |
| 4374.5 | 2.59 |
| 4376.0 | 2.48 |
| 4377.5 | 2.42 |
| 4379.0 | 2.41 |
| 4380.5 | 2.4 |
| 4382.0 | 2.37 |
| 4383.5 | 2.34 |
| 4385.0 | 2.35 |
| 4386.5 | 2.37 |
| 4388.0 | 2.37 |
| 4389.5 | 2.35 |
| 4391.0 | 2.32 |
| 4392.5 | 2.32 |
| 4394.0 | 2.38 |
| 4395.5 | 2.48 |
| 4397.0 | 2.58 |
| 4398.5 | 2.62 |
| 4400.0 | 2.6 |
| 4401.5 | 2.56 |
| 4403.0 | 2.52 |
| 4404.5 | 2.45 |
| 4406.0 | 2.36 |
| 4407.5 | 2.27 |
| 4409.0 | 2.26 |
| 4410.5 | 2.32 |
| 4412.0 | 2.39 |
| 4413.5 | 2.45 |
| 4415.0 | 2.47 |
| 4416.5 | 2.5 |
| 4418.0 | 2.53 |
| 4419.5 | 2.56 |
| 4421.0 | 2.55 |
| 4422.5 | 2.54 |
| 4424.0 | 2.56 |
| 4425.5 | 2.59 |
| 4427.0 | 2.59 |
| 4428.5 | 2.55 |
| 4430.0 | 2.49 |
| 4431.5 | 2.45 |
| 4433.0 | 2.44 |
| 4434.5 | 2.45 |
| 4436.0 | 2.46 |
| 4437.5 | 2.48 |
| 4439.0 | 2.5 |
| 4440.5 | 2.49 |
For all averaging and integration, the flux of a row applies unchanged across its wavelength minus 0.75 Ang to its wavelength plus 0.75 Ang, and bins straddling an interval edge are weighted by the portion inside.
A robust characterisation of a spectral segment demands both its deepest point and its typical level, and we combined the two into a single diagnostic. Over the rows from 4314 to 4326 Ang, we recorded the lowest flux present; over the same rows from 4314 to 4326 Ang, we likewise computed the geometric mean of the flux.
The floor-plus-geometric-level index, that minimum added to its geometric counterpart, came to 4.68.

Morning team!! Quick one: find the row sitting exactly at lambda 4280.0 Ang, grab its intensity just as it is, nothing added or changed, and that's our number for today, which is 2.52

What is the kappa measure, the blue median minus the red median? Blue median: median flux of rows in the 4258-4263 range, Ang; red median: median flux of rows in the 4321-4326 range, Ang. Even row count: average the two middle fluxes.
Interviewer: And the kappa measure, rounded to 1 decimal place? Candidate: 0.0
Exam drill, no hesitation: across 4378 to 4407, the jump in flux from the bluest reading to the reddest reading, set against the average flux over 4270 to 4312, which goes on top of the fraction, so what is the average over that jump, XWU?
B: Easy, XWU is -43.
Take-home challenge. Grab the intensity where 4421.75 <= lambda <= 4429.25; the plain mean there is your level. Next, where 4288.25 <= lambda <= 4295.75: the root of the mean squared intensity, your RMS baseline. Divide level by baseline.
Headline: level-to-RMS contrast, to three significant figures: 1.15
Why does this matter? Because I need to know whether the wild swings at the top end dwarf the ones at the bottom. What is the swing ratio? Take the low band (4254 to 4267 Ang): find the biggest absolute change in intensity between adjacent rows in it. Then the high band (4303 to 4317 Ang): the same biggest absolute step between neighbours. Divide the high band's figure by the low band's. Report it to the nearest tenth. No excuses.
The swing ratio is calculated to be 5.7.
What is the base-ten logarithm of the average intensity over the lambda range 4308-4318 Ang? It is 0.347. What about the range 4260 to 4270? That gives 0.360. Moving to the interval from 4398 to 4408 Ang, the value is 0.395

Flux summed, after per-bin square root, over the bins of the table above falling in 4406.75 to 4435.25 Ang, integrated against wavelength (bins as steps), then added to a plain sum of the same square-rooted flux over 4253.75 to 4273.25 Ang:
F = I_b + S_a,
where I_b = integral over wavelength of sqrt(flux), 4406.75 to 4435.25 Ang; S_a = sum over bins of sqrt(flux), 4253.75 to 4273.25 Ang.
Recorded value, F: 65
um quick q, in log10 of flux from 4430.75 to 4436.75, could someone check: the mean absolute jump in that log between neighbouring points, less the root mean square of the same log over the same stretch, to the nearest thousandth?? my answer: -0.387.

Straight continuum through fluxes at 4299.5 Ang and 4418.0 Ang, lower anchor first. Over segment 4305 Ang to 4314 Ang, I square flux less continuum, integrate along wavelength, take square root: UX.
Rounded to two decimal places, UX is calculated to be 0.52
